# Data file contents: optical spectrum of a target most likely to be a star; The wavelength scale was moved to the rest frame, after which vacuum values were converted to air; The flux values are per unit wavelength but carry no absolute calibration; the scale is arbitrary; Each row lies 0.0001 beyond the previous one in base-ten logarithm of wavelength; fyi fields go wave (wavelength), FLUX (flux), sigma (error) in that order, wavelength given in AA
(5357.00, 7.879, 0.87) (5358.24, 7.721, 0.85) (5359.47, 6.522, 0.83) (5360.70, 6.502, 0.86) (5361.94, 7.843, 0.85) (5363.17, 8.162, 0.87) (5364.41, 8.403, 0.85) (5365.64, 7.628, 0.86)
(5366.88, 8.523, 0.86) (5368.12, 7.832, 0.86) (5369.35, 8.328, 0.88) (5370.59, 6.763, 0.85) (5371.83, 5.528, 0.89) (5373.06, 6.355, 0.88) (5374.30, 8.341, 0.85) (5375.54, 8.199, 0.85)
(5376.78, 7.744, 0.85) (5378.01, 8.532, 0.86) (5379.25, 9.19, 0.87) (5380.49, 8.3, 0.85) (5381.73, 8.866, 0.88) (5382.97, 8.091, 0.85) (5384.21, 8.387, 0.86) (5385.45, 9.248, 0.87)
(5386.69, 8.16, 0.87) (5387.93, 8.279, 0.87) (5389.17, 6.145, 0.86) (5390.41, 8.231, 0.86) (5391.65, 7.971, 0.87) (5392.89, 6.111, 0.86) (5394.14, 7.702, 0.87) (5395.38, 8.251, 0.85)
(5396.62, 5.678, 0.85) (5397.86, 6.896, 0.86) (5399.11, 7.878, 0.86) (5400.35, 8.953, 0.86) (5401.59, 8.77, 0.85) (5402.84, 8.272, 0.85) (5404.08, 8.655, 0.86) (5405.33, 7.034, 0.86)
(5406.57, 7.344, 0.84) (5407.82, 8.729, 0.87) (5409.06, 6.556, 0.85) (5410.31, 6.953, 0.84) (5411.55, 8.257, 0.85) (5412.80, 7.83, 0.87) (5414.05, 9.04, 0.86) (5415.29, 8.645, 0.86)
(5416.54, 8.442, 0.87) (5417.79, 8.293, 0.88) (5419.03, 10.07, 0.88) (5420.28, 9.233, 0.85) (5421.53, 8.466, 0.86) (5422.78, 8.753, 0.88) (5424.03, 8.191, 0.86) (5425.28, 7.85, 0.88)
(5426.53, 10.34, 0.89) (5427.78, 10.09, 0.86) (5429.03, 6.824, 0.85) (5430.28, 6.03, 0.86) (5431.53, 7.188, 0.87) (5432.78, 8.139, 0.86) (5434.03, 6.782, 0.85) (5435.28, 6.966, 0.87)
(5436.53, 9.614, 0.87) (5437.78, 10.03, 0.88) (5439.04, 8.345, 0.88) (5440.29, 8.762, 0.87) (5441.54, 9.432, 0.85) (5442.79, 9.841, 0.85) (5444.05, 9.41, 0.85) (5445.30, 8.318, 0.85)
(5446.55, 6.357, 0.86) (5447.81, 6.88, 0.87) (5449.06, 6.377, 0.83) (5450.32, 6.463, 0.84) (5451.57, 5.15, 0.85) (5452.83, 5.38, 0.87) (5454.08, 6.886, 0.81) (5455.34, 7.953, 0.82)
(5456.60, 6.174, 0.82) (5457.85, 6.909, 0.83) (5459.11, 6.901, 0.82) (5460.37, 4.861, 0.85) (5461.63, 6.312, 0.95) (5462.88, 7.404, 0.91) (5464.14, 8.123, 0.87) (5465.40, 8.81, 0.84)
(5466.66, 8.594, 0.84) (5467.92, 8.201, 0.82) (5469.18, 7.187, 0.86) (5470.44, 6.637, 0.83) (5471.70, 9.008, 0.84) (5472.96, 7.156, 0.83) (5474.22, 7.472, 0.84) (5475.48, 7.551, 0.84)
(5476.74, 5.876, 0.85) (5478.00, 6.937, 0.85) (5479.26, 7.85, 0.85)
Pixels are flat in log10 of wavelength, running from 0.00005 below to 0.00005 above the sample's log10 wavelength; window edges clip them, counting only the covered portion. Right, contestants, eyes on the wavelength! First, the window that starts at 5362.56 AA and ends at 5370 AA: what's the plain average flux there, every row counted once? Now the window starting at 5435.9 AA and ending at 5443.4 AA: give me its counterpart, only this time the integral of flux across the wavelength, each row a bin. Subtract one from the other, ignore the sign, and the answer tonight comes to 62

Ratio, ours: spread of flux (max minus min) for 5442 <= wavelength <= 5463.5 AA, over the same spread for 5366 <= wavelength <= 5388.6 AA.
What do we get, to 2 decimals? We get 1.34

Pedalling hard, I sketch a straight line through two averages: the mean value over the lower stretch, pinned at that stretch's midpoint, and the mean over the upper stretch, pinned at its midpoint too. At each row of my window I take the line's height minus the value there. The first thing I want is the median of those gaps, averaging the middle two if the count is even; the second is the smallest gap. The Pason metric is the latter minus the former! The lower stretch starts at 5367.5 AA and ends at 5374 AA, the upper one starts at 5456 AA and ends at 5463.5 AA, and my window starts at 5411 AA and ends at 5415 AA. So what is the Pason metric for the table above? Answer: -0.80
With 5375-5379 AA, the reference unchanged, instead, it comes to -0.35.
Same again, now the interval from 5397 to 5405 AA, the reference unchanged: -0.47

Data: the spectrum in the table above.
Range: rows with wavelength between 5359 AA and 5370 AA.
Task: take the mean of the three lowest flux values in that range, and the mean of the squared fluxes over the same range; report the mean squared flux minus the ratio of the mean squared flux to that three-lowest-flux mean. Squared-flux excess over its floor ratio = 52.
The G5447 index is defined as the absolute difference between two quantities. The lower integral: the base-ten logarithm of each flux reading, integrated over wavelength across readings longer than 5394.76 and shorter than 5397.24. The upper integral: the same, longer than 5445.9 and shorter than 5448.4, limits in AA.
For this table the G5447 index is 0.02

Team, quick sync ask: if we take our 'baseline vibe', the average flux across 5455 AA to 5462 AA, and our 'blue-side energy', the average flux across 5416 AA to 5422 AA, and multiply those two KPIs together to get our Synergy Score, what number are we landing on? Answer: 58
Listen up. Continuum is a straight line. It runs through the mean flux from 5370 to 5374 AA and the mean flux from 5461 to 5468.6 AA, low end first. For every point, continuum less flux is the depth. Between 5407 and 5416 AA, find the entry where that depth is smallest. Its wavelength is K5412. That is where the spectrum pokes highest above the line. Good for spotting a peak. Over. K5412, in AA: 5414.05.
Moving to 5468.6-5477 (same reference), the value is 5471.70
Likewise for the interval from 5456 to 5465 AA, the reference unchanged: 5464.14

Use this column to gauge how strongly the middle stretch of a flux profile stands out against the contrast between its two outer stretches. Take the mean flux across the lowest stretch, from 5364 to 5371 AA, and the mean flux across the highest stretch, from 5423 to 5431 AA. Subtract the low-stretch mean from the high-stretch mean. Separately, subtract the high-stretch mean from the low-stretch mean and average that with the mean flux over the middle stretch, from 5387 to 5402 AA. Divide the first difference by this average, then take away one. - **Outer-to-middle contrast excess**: -0.92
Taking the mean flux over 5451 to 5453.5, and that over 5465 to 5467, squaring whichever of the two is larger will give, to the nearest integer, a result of 76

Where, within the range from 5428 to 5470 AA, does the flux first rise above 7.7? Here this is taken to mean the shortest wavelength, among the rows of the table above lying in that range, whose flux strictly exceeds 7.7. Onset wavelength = 5432.78 AA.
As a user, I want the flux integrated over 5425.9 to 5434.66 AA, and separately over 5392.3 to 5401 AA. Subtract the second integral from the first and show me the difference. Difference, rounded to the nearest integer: 5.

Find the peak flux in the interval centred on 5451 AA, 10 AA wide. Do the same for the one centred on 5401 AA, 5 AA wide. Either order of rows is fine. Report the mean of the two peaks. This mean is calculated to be 8.5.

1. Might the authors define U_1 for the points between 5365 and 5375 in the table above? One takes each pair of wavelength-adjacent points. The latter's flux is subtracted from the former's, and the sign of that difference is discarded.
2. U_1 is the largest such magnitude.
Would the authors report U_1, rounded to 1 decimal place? 2.0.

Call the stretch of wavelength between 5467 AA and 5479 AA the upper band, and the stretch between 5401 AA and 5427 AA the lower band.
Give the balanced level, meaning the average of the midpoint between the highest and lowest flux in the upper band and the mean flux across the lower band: 7.90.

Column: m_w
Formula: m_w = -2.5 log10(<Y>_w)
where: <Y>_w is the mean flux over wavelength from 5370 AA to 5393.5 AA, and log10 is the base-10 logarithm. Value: -2.23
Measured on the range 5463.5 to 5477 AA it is -2.22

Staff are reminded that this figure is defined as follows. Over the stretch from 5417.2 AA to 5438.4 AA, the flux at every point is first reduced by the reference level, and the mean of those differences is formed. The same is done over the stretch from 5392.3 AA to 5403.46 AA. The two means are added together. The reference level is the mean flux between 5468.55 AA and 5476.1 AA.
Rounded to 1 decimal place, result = 1.0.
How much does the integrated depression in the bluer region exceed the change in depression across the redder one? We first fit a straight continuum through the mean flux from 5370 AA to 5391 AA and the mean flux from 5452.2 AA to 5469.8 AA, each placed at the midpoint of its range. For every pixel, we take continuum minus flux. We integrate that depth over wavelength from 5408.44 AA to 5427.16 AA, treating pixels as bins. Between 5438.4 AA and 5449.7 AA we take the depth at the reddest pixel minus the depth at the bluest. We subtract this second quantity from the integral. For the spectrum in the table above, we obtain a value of -19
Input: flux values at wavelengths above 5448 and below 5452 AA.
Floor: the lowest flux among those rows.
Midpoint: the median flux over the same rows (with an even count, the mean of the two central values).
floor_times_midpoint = 33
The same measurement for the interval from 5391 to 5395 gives 47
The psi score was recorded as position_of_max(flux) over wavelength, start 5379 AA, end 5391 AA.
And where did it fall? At 5385.45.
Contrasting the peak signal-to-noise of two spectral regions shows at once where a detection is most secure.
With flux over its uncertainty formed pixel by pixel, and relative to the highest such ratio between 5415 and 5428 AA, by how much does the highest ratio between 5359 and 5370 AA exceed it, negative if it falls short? -1.8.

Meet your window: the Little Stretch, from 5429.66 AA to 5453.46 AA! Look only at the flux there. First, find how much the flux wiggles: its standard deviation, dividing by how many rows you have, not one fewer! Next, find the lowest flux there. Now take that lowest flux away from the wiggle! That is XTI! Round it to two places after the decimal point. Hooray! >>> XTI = -3.63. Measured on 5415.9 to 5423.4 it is -7.68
